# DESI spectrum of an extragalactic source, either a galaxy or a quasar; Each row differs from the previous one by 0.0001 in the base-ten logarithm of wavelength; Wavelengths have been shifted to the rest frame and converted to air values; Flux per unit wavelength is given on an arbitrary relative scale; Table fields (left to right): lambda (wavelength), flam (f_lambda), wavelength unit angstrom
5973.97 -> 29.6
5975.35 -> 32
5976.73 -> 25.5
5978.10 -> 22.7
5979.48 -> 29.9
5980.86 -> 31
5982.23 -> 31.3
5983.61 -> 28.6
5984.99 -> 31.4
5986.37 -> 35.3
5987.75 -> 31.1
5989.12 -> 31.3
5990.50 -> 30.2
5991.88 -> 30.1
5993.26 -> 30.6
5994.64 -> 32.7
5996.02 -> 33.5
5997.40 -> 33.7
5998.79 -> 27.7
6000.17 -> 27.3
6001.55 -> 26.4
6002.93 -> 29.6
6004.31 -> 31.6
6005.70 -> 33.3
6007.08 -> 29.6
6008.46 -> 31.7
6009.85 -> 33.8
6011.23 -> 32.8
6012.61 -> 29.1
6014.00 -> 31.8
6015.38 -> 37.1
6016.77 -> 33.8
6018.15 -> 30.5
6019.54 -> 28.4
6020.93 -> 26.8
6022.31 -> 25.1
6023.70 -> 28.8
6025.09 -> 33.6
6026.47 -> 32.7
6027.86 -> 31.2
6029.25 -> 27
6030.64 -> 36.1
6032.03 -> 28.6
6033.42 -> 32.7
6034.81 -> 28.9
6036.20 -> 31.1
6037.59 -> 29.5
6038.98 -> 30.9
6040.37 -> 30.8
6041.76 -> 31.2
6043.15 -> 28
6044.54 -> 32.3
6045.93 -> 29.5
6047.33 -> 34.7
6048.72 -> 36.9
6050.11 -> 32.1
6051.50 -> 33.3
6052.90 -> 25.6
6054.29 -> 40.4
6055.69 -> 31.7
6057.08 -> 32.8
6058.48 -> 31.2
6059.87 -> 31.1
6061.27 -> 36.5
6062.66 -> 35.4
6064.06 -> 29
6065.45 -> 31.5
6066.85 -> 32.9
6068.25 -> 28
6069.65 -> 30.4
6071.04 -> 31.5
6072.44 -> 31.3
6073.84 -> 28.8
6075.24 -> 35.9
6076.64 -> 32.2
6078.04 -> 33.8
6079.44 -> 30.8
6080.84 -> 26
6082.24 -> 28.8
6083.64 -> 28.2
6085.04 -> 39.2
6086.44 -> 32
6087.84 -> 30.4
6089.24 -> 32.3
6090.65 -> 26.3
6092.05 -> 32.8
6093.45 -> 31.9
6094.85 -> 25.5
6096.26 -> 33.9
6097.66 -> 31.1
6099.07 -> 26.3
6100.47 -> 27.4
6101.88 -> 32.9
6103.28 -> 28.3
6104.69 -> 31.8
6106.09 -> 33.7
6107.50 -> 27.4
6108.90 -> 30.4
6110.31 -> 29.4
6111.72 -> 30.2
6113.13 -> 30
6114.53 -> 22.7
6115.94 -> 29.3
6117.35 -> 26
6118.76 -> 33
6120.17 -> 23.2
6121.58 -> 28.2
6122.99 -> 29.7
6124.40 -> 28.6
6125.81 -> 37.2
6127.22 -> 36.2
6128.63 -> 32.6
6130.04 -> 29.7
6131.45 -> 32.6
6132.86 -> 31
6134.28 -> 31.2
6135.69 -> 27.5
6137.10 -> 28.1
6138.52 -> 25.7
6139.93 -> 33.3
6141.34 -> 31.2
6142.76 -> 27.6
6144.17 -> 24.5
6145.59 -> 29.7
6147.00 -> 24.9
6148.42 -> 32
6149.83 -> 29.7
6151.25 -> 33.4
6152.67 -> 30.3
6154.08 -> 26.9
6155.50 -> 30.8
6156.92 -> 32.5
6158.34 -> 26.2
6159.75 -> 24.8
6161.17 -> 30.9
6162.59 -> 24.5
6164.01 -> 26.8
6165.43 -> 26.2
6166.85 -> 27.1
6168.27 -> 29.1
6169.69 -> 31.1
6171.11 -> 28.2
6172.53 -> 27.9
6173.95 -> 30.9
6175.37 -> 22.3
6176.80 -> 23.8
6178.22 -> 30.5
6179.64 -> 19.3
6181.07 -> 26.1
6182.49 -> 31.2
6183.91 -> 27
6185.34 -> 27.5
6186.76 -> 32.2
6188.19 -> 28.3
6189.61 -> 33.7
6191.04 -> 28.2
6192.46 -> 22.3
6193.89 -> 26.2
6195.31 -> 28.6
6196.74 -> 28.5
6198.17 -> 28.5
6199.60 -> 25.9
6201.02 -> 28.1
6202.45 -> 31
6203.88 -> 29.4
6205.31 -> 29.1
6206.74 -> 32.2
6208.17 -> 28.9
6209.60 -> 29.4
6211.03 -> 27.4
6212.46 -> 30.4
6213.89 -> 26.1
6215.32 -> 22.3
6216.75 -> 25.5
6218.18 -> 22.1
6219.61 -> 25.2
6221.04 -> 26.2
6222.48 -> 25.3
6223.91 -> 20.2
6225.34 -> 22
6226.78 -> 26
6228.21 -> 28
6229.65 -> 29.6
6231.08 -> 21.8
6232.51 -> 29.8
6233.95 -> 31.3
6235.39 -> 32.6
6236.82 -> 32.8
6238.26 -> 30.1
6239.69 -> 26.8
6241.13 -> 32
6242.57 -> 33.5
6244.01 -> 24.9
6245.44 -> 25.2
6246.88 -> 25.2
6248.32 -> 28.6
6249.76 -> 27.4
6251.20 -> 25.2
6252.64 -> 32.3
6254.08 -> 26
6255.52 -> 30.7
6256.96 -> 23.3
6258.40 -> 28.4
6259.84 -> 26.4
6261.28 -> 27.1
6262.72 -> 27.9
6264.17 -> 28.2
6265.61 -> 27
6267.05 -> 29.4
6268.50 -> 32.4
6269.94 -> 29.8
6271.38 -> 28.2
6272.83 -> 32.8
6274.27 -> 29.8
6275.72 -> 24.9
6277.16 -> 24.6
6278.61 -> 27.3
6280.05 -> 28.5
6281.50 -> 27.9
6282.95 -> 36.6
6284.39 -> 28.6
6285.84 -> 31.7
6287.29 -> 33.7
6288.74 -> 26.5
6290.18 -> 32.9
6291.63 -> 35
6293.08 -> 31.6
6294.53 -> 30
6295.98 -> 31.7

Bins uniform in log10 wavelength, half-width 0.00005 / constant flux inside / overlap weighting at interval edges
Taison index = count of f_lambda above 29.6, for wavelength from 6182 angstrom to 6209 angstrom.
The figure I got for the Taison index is 5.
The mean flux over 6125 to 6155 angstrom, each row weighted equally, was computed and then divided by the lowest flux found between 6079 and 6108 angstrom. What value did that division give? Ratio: 1.19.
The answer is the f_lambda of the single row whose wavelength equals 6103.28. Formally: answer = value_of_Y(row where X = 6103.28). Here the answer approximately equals 28.3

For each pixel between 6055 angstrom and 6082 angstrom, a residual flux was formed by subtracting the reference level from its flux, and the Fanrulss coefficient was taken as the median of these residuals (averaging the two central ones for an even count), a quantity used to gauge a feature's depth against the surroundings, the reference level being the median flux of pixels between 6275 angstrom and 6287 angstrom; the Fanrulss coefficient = 3.3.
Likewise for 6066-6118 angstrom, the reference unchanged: 2.2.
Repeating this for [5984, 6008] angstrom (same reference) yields 2.9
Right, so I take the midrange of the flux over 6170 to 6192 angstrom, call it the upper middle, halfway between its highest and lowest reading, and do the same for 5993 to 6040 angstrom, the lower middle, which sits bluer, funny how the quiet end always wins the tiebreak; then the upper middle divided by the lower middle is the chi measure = 0.85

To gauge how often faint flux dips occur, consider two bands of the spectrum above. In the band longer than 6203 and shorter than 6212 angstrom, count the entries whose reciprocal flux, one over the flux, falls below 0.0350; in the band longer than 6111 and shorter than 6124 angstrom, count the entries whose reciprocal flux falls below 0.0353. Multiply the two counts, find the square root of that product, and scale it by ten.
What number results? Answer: 50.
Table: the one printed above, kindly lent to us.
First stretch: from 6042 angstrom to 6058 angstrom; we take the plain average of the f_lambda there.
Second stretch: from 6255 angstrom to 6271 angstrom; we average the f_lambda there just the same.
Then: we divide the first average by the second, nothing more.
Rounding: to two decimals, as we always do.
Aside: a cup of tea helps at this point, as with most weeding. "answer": 1.15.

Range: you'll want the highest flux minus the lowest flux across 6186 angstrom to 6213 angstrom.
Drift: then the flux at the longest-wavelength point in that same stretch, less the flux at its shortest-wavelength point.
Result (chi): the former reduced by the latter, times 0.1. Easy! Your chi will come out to 1.32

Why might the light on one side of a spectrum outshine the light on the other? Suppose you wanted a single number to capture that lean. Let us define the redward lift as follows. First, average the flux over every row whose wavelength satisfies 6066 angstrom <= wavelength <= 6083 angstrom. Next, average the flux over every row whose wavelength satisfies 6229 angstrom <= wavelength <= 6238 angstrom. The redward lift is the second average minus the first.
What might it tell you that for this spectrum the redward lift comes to -1.2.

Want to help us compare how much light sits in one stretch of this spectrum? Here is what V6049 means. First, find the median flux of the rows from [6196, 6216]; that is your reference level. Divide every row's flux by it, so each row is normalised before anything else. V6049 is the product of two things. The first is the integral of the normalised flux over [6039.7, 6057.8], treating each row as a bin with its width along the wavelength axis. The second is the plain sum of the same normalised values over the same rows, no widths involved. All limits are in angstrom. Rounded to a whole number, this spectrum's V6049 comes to 297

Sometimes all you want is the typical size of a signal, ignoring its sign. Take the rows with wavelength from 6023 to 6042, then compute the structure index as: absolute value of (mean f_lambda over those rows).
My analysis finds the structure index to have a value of 30.9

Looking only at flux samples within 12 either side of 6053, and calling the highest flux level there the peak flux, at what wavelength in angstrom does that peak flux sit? 6054.29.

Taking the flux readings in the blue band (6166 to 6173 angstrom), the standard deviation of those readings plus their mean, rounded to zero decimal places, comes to 30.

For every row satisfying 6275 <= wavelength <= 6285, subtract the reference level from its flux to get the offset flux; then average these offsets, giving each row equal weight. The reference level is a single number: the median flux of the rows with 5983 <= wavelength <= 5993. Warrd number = -2.8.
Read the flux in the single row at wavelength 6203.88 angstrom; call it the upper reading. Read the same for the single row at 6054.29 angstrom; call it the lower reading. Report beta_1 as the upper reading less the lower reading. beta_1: -11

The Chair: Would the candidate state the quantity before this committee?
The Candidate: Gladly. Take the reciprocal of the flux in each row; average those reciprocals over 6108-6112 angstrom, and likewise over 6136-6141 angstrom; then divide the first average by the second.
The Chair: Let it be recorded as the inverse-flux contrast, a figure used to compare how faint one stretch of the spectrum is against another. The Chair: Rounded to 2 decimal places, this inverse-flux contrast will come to 0.96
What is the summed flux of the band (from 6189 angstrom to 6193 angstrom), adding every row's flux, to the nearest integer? 84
